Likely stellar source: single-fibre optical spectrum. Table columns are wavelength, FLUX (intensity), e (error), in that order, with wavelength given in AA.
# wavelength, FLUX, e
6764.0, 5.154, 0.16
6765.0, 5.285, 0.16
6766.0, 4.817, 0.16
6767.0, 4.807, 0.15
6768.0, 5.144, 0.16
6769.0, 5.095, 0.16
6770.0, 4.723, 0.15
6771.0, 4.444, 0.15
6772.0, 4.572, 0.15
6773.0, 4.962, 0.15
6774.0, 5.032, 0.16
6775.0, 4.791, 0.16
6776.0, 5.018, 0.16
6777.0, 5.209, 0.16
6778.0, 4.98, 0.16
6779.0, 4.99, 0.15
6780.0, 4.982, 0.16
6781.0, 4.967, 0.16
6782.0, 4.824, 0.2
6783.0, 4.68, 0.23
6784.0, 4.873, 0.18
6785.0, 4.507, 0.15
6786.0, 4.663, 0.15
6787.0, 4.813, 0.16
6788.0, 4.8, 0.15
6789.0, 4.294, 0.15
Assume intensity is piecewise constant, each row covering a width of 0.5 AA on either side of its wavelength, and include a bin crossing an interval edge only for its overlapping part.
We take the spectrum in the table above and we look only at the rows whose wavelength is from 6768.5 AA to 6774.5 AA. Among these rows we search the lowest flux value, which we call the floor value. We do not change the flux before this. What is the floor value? 4.444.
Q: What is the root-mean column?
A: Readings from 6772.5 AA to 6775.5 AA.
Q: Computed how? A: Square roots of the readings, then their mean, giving 2.22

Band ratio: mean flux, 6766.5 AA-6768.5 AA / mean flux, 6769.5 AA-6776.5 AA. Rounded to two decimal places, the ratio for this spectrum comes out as 1.04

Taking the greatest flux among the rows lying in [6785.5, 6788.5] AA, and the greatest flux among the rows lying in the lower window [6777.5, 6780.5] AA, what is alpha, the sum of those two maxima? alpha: 9.8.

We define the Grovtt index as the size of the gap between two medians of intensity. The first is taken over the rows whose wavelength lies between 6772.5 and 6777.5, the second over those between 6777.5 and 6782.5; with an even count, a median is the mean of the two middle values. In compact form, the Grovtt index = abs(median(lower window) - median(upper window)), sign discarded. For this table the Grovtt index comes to 0.04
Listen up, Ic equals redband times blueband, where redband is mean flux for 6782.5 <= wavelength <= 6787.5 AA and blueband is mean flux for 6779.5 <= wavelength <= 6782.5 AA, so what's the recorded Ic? 23.18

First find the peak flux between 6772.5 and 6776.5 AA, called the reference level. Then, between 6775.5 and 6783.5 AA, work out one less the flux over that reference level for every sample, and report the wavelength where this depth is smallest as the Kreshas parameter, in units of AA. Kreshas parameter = 6777.0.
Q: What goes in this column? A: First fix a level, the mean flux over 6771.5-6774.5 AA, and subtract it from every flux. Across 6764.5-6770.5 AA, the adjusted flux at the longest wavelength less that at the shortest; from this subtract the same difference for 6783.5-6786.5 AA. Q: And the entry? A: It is -0.35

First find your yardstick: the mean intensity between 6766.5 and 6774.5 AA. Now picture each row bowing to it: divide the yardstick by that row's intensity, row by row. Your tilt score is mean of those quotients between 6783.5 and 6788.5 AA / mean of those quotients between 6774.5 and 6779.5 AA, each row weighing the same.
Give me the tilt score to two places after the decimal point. 1.06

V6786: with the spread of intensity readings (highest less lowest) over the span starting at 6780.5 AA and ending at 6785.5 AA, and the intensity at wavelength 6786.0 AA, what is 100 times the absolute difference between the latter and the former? 420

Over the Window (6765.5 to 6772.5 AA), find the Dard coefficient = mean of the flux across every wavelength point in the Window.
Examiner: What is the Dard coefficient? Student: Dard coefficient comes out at 4.80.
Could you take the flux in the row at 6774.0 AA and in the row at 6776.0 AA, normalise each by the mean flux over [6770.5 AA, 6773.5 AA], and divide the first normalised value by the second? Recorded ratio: 1.00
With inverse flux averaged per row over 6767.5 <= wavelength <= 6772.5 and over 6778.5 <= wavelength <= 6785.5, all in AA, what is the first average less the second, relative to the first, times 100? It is 1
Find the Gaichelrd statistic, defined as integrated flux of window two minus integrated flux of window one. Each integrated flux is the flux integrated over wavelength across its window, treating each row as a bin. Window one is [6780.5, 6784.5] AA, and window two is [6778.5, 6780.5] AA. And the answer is -9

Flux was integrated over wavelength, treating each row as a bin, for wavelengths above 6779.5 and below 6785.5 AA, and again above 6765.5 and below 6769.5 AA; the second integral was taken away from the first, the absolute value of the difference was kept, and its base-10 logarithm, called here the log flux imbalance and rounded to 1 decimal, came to 1.0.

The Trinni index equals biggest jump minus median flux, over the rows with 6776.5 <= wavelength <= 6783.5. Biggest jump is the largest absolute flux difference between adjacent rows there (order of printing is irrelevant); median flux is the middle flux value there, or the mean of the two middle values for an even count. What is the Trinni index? -4.75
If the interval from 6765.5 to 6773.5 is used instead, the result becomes -4.42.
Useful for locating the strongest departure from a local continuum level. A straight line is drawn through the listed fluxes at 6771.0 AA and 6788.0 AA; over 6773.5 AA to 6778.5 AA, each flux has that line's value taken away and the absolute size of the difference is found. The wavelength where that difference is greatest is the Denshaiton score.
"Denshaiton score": 6777.0 AA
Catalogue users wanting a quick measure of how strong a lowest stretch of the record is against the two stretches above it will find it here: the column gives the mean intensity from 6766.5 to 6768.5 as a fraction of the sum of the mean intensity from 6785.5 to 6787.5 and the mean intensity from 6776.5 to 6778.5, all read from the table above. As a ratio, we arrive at 0.506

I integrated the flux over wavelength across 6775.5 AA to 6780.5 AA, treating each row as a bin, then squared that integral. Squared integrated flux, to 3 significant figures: 634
